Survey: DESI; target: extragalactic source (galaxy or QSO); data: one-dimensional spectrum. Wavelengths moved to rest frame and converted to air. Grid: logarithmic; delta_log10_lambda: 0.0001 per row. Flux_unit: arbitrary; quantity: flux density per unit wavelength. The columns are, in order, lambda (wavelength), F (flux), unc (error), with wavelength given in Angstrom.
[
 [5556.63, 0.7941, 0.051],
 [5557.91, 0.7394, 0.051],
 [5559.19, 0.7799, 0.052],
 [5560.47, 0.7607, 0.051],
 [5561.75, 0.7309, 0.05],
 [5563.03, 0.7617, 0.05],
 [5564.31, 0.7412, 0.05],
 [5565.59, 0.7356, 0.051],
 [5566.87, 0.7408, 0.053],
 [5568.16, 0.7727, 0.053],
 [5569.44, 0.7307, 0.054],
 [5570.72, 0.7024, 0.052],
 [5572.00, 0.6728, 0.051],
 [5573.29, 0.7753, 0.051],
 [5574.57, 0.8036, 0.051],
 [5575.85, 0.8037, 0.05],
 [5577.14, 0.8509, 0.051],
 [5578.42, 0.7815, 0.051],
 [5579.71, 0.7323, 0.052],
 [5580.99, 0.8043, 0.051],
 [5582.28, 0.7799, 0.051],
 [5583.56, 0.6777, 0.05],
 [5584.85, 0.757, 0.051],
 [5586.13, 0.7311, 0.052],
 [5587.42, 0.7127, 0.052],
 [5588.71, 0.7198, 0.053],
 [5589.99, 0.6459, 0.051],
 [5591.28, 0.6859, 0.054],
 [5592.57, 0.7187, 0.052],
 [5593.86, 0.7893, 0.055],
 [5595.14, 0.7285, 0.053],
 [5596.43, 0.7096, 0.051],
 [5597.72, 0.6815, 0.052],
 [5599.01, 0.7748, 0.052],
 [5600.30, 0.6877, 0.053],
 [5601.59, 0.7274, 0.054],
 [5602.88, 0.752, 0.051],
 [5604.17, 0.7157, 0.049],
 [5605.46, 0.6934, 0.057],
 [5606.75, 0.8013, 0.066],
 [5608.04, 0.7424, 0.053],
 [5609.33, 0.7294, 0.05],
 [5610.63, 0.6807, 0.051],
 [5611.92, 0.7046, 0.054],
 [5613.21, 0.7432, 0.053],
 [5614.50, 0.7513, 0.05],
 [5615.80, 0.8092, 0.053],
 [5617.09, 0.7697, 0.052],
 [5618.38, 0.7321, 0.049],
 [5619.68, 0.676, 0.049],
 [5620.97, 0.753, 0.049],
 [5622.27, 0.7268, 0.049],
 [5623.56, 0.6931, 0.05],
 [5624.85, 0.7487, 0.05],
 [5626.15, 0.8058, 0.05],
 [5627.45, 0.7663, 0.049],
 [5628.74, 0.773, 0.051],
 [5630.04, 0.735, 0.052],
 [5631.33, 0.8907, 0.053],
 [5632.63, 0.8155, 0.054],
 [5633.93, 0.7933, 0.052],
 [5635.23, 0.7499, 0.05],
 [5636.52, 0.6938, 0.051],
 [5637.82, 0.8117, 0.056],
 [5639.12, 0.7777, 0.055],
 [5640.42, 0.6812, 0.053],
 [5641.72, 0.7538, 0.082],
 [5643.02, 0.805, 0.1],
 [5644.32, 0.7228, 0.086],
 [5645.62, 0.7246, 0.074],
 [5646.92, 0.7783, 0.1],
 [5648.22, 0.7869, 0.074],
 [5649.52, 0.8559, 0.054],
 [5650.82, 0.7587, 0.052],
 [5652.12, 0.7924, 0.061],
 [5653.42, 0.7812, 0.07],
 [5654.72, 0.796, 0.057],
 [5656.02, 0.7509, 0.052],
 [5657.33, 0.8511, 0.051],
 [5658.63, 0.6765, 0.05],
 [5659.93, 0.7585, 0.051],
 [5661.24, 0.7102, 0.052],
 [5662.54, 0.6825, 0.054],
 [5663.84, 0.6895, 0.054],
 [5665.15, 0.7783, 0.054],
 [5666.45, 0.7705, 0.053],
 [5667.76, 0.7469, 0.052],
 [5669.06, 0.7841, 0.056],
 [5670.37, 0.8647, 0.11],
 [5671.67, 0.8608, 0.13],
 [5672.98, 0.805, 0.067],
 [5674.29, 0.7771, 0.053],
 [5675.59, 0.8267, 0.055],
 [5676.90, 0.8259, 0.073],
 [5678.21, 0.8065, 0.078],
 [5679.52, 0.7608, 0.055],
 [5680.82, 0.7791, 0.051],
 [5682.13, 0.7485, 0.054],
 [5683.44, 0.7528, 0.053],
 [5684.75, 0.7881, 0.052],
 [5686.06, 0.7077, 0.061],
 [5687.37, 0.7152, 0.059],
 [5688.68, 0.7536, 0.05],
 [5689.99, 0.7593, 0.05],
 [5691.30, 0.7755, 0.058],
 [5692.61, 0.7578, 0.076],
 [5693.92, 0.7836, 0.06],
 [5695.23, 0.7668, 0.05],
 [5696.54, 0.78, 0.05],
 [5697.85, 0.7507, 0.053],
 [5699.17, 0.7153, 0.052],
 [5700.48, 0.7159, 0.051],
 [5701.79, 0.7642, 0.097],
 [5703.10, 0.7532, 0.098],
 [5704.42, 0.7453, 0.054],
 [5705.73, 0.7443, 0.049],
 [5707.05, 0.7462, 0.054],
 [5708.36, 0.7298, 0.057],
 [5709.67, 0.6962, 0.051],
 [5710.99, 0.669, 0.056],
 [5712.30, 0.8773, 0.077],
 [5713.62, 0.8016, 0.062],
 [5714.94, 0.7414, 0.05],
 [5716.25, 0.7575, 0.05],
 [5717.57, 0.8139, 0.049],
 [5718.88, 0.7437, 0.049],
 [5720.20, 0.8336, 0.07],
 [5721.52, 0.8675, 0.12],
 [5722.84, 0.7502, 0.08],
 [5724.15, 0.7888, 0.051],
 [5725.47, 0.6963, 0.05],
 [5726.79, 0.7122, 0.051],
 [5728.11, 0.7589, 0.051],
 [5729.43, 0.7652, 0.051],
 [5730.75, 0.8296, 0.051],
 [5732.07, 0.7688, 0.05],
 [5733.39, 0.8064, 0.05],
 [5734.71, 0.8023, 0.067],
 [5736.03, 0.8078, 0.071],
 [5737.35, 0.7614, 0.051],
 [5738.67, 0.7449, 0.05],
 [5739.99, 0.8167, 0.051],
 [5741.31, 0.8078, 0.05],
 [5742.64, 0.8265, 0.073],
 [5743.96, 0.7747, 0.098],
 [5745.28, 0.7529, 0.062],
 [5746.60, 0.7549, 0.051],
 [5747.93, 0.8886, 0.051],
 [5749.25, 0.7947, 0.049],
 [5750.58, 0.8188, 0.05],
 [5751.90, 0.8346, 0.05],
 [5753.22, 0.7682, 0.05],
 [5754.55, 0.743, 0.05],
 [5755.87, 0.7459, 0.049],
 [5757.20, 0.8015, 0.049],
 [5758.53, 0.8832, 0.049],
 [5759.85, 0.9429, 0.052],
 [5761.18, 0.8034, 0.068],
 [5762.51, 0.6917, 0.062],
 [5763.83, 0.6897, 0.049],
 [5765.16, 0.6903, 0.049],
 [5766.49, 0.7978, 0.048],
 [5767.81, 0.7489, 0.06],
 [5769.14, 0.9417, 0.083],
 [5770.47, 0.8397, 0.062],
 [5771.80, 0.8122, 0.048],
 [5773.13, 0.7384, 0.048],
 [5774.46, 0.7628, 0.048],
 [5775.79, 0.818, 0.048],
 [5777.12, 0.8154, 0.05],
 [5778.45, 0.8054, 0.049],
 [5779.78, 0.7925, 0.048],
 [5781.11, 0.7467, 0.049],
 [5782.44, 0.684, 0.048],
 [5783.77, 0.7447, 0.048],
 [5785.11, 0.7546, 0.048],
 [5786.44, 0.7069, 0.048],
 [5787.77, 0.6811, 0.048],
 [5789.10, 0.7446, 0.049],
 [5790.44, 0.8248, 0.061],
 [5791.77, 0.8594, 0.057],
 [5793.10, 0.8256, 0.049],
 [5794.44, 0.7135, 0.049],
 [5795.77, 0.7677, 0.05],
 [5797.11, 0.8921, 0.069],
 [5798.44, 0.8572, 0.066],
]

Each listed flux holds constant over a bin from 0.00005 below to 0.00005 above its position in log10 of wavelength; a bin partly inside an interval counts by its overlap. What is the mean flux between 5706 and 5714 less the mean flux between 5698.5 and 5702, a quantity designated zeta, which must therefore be 0.02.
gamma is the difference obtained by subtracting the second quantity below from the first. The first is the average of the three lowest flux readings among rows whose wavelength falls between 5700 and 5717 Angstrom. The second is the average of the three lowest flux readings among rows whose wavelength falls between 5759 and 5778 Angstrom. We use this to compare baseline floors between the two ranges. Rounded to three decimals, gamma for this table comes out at 0.003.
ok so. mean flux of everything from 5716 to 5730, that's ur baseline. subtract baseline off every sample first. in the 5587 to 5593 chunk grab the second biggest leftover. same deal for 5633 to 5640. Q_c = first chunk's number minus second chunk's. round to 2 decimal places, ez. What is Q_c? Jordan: -0.07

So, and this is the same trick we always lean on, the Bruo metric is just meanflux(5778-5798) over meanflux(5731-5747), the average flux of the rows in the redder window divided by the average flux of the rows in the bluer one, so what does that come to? 0.98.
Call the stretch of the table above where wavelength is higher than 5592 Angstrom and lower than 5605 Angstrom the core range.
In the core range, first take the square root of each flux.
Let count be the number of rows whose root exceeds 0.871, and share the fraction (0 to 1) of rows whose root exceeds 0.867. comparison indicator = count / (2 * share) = 3.3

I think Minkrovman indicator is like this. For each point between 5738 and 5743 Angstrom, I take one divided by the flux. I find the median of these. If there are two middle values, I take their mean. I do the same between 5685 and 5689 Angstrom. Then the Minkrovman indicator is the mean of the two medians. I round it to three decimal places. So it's 1.315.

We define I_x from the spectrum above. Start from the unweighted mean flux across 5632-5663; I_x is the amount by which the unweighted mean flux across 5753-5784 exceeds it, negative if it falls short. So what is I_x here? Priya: 0.021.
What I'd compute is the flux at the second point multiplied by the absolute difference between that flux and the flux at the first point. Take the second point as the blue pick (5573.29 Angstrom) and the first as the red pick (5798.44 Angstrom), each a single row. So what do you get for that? 0.063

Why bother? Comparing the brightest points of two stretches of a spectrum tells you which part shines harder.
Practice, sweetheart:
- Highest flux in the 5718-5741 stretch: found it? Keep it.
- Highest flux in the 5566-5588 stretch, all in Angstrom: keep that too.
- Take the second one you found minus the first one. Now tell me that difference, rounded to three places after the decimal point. -0.017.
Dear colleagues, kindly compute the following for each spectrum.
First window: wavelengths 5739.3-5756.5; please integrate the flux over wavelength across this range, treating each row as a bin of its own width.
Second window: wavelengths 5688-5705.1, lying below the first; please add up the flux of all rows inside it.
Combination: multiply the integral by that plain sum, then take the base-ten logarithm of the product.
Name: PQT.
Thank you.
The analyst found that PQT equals 2.13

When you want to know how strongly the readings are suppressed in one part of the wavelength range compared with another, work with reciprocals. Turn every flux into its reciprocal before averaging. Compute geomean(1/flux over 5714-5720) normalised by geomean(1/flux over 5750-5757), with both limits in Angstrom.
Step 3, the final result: 1.02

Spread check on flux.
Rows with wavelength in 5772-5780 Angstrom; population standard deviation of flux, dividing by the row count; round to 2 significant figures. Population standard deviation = 0.029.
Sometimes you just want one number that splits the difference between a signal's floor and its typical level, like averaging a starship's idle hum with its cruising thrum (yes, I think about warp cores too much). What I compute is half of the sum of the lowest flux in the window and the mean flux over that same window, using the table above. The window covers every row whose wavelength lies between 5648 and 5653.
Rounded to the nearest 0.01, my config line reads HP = 0.78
